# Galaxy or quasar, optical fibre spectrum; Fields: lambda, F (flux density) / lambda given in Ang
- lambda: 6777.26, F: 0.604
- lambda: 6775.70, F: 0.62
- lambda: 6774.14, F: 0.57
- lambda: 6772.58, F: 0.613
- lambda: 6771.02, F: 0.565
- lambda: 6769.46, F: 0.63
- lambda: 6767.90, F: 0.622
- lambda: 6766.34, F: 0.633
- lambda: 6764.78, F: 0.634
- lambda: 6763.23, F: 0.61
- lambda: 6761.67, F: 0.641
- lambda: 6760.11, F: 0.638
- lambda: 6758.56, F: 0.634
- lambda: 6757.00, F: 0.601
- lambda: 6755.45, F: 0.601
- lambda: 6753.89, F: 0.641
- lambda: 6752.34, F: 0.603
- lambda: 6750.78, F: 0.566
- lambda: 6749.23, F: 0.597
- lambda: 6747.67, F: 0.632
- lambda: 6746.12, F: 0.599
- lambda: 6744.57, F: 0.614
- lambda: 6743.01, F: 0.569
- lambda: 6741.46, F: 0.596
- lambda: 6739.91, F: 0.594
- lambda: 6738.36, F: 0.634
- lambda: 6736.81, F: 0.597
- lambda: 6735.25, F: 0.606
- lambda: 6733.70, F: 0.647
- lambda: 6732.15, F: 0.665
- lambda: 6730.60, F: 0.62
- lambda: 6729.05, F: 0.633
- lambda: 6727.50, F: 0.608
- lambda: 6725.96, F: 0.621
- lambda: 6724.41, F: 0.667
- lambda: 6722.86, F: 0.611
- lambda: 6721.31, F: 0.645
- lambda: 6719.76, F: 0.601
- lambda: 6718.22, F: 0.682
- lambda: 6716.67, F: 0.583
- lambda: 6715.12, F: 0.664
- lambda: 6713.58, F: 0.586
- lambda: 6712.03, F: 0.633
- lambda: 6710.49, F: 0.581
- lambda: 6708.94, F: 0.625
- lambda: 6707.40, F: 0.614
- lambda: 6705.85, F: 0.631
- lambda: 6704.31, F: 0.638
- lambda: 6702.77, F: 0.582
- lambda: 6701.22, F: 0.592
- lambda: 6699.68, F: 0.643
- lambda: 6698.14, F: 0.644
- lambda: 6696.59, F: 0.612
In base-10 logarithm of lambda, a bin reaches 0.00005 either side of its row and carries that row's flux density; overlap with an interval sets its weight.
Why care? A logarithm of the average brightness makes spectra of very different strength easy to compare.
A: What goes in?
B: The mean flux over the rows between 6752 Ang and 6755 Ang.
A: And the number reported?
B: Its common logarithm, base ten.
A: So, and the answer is -0.206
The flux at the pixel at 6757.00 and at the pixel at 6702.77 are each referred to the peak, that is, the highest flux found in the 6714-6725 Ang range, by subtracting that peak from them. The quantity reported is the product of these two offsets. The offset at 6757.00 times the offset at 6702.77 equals 0.0081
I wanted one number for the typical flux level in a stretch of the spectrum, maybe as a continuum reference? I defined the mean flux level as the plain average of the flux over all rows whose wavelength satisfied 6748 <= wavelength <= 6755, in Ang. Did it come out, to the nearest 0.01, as 0.60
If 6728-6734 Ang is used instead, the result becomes 0.64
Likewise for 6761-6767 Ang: 0.63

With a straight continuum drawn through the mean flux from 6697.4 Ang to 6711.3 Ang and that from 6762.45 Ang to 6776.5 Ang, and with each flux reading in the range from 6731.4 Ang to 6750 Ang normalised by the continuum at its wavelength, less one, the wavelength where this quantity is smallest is 6743.01 Ang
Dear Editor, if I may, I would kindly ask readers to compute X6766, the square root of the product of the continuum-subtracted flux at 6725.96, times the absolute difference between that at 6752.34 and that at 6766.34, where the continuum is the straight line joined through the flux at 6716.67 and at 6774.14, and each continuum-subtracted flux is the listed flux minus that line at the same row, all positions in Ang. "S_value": 0.0365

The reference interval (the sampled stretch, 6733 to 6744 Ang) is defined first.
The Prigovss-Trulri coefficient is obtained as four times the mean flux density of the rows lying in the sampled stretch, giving 2.42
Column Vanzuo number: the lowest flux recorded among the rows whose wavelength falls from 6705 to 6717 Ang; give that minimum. 0.581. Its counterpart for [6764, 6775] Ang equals 0.565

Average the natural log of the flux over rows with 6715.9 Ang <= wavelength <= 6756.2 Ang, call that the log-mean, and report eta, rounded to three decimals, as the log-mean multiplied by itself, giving 0.235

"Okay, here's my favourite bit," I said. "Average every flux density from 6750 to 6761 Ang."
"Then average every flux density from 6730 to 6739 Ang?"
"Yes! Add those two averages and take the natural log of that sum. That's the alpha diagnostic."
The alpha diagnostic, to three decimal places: 0.215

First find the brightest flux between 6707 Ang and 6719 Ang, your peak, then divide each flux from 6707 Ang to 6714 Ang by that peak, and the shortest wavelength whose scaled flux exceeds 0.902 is 6708.94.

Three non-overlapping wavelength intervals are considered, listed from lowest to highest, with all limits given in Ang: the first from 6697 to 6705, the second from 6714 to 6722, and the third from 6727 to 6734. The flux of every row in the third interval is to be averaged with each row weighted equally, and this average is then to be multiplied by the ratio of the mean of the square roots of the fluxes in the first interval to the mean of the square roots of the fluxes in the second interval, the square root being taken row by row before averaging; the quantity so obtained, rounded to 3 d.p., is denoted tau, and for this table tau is 0.627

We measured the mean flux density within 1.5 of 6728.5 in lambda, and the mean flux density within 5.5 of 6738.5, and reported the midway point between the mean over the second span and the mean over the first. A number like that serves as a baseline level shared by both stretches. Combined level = 0.613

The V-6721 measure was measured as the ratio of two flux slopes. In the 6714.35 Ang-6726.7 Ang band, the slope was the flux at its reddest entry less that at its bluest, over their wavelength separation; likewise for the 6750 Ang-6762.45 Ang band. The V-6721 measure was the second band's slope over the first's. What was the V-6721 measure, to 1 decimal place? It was -1.7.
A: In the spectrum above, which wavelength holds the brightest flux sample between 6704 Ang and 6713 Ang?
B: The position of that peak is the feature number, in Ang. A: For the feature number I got 6704.31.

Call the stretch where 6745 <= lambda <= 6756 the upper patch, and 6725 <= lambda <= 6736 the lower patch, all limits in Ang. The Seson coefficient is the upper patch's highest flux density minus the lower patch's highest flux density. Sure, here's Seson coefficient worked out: -0.024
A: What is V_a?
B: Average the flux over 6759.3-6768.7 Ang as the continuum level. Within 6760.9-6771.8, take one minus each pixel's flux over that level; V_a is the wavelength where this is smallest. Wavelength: 6761.67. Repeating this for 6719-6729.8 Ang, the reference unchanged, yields 6724.41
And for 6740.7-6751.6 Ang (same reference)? 6747.67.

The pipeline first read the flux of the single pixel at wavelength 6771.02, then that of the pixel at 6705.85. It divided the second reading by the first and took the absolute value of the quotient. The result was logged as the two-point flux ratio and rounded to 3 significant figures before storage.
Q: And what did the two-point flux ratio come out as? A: 1.12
